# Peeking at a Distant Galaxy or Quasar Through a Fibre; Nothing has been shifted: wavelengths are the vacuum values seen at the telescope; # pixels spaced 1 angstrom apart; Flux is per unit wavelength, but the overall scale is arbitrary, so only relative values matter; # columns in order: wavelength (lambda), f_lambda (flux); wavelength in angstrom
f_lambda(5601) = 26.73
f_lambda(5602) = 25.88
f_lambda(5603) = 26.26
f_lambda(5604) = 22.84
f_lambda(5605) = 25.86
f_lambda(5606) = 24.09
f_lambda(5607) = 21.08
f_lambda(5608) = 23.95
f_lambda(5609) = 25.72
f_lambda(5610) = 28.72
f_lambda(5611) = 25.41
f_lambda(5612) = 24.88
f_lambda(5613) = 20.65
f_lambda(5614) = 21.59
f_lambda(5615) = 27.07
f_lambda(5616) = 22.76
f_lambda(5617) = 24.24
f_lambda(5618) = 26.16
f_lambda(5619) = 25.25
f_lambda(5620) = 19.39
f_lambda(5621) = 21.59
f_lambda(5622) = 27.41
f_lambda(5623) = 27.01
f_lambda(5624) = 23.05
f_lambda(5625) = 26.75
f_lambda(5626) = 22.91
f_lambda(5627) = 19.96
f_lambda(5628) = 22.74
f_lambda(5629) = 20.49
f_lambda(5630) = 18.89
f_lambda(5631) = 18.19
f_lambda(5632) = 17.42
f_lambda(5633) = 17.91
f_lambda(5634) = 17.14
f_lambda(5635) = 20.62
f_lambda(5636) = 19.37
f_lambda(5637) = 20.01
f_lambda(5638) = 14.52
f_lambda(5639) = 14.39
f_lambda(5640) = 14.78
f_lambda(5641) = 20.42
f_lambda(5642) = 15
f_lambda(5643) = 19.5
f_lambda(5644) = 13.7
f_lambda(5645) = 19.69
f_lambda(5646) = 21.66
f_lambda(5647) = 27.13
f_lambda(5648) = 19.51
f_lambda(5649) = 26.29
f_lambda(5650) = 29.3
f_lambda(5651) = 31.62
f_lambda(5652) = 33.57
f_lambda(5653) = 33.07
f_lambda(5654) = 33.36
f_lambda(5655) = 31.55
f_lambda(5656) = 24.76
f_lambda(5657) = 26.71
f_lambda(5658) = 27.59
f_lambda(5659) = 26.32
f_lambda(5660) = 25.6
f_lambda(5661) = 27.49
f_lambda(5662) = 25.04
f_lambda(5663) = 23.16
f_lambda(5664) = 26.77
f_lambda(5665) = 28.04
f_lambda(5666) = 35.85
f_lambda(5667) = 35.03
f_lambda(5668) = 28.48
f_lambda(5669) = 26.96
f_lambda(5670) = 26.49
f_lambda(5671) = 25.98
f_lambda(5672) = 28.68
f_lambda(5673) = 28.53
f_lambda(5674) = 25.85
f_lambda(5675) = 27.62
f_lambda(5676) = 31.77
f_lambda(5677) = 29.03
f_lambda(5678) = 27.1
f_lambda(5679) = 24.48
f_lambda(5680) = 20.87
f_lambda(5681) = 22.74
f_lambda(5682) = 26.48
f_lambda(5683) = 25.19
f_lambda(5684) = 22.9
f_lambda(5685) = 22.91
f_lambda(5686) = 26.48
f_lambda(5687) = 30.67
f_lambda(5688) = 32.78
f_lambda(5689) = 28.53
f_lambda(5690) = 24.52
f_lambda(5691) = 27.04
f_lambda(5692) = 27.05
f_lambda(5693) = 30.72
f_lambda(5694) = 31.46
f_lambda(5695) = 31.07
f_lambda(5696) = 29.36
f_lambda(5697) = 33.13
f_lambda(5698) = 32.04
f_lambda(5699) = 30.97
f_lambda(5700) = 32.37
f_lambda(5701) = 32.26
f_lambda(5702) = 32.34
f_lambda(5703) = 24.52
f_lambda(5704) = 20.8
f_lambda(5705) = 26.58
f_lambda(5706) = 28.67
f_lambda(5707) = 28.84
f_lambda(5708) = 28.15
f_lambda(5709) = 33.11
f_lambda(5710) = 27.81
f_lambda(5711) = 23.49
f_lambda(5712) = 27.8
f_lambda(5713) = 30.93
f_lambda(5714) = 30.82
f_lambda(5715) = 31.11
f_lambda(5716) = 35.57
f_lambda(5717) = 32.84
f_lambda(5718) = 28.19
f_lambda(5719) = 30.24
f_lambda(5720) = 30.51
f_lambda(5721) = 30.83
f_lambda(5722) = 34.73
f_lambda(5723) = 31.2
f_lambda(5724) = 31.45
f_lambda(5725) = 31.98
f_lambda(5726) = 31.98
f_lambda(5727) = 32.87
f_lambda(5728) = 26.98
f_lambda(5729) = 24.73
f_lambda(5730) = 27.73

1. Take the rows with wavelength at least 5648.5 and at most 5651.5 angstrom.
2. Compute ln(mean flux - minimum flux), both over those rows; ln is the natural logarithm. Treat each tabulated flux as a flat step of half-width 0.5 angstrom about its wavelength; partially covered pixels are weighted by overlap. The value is 1.0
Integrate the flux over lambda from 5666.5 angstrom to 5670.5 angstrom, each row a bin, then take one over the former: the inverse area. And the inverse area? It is 0.0085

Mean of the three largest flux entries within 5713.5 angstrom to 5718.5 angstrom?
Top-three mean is 33.2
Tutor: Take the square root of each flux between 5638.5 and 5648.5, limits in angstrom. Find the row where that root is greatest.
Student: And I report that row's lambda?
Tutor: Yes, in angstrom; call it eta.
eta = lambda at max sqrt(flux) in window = 5647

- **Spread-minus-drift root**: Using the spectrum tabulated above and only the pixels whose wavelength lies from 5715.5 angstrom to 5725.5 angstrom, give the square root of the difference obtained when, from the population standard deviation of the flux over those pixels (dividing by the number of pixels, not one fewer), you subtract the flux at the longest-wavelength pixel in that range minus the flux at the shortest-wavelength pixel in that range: 2.4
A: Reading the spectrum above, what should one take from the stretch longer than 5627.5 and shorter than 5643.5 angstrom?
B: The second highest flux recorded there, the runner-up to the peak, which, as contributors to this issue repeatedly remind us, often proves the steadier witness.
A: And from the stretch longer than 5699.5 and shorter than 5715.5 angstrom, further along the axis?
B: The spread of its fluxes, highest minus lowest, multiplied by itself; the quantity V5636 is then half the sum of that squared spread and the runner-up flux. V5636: 86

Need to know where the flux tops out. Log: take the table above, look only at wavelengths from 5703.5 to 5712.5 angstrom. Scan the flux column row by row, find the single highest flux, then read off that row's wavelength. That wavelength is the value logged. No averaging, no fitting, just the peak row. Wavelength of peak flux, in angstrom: 5709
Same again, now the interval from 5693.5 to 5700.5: 5697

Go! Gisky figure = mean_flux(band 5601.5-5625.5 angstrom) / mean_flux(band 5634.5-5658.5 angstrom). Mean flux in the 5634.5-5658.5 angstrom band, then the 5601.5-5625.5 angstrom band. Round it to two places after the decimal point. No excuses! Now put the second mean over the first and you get 1.05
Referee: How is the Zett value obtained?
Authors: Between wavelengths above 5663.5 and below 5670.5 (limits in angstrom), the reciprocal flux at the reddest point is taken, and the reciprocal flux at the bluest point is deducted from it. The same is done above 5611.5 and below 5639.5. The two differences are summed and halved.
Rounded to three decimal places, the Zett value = 0.015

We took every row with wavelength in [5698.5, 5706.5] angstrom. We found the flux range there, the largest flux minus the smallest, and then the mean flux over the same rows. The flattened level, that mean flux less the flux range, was 17.0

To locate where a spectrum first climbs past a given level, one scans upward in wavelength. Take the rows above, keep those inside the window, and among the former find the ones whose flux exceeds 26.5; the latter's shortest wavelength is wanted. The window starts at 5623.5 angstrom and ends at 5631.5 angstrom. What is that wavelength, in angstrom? 5625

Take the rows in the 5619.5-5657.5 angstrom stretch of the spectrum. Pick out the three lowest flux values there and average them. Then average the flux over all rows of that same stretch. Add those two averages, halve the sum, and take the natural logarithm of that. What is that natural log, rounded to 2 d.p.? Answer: 2.91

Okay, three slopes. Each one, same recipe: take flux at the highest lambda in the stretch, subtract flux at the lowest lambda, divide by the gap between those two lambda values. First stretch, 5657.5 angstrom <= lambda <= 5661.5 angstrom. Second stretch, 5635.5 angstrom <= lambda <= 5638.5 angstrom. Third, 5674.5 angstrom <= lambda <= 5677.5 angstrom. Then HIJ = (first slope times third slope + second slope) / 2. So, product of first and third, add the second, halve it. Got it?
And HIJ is -1.2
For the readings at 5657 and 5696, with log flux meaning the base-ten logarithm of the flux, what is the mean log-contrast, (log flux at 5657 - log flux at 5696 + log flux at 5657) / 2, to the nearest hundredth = 0.69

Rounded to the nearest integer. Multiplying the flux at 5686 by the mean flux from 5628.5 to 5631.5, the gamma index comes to 508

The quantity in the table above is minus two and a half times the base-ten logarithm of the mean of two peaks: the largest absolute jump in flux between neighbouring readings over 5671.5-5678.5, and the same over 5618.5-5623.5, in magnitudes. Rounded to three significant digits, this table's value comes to -1.75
